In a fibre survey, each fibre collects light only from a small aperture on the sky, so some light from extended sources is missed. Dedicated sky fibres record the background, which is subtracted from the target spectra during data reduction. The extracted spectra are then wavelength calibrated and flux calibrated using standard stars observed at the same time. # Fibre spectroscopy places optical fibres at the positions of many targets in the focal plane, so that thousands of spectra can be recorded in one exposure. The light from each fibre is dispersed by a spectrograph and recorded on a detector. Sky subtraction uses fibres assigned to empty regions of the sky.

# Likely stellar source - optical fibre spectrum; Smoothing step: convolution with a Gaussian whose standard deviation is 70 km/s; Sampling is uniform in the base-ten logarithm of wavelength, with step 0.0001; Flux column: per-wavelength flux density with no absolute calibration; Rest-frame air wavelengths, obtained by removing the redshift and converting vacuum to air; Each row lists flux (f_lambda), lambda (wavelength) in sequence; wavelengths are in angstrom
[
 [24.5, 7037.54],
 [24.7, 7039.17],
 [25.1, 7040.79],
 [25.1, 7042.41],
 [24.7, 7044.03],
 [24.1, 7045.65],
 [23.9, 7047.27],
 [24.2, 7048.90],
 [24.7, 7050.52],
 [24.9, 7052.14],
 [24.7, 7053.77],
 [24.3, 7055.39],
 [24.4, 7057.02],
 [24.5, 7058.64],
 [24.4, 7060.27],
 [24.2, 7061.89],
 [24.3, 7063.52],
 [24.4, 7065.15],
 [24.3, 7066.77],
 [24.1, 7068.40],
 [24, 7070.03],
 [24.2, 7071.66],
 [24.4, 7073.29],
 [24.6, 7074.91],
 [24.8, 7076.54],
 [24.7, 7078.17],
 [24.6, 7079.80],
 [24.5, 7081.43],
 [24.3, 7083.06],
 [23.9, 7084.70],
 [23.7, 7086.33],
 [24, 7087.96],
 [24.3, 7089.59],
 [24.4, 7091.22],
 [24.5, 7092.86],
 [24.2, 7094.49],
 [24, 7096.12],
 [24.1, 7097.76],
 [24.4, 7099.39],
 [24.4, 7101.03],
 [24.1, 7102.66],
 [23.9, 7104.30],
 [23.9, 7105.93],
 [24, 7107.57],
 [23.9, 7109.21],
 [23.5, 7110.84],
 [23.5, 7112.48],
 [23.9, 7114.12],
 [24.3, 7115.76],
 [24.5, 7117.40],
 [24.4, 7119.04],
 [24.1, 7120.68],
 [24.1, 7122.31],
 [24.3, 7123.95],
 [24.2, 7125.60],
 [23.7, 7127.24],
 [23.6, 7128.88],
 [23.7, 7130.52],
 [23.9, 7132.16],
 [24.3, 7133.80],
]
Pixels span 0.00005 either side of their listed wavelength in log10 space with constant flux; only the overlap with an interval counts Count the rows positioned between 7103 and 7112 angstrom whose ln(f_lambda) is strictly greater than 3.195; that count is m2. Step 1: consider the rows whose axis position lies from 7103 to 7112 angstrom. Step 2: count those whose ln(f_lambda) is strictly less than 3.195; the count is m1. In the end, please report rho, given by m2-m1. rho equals -5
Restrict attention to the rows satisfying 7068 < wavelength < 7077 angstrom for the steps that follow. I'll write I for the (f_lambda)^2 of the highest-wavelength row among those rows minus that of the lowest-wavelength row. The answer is 34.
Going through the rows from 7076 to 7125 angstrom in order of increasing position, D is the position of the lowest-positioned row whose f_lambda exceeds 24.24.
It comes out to 7076.54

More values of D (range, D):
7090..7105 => 7091.22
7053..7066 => 7053.77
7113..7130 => 7115.76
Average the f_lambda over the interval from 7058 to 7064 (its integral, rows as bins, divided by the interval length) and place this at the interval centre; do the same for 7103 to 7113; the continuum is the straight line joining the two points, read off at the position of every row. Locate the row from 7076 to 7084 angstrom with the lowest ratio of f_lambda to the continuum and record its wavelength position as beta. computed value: 7083.06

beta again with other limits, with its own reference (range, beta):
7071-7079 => 7071.66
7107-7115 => 7110.84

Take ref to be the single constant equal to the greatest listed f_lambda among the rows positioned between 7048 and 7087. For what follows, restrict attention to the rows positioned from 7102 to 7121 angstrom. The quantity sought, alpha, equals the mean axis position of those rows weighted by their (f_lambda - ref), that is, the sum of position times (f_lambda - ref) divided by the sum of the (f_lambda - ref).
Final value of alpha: 7110.9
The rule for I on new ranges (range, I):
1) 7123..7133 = -19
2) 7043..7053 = 10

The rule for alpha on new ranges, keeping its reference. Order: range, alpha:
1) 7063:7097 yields 7080.6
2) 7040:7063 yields 7053.6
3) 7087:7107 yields 7097.6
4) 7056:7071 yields 7064.3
